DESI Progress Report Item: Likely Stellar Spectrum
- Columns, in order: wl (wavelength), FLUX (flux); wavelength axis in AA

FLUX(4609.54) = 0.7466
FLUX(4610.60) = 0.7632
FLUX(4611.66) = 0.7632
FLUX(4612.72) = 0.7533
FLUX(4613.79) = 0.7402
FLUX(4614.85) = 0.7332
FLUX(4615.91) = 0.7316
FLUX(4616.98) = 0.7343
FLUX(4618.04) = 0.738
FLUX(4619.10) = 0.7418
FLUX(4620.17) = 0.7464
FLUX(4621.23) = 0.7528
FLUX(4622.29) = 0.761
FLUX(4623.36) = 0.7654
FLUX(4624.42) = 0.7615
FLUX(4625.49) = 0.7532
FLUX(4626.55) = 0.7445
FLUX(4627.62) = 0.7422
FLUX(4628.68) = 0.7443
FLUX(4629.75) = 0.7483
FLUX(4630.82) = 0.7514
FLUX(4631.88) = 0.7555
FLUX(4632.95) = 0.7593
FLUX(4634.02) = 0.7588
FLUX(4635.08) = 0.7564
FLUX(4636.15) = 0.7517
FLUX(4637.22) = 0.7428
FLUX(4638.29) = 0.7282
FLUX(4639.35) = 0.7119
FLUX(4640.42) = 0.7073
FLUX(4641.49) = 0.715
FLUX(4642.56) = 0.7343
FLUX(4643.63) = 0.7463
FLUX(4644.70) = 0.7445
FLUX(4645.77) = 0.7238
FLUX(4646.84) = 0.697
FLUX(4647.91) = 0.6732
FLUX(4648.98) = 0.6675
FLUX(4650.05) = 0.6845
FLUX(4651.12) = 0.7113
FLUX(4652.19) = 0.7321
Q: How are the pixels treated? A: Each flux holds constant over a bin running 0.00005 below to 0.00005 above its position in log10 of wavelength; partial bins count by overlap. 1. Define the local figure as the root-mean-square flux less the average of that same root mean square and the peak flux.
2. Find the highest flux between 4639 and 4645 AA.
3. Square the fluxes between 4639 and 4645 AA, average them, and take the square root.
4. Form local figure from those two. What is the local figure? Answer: -0.0098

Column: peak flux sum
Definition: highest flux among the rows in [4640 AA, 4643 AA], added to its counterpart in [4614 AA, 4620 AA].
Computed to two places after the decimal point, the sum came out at 1.48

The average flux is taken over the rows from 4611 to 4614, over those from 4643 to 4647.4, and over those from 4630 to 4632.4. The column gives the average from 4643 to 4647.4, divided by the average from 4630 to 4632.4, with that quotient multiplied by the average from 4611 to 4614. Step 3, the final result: 0.727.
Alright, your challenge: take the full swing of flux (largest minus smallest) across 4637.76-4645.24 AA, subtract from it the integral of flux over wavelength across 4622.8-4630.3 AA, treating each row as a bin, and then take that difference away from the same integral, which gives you 11.2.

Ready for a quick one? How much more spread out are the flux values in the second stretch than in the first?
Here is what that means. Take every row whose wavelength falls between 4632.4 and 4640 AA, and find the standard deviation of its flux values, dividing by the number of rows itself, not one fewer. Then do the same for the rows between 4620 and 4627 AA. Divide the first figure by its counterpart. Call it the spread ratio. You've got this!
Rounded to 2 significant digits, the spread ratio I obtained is 2.3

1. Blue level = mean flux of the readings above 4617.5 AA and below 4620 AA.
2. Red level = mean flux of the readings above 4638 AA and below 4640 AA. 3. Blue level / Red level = 1.03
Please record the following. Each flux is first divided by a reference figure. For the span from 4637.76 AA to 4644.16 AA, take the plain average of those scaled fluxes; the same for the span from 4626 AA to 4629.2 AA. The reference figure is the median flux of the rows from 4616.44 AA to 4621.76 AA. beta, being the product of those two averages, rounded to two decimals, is 0.98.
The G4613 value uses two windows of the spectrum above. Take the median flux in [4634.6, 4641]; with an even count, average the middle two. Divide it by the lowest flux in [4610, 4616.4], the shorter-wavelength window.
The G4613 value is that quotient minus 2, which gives -0.99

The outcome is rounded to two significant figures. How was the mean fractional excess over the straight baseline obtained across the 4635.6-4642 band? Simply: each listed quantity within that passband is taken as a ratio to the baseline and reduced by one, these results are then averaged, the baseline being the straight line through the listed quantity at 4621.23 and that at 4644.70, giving -0.027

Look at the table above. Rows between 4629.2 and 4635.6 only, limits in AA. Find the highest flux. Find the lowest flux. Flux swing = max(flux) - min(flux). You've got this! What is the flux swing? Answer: 0.011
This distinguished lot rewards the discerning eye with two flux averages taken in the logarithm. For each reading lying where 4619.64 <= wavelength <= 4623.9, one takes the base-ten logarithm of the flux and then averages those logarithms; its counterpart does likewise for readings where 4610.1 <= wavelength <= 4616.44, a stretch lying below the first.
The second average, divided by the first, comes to 1.04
